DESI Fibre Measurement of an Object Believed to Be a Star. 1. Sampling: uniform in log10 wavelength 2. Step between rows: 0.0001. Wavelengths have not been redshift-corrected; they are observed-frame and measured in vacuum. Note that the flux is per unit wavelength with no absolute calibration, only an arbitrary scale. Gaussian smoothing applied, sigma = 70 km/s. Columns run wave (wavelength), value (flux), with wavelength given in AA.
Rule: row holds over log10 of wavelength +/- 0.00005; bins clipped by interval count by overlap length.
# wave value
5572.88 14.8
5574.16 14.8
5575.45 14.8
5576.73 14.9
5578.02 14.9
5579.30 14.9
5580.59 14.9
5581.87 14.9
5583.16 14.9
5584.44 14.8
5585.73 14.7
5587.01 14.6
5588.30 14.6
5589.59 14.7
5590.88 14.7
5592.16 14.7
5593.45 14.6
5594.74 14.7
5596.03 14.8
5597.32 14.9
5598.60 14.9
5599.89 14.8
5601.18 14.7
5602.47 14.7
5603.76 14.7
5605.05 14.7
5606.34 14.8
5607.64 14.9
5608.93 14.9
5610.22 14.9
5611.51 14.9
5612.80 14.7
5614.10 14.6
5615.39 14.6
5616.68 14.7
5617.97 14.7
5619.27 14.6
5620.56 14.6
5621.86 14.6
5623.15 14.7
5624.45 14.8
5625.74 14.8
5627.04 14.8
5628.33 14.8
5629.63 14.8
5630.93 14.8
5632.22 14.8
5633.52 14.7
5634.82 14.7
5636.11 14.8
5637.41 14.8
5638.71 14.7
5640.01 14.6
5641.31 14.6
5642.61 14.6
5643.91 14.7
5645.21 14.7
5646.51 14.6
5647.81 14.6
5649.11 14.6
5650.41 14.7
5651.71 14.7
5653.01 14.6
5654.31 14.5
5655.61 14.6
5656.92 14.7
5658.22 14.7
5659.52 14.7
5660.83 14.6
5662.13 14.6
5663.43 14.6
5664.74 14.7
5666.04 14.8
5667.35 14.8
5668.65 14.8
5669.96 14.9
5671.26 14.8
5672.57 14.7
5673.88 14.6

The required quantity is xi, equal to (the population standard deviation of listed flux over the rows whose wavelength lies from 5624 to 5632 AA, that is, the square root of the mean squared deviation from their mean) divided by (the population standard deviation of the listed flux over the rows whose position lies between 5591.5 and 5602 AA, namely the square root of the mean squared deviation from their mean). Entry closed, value 0.00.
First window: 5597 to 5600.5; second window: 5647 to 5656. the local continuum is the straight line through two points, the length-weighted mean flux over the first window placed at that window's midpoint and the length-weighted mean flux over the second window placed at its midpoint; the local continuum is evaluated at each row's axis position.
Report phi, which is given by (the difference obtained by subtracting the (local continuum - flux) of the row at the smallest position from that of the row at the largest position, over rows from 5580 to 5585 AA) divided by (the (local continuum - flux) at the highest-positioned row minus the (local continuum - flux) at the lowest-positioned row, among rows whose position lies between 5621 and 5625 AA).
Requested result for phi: -0.4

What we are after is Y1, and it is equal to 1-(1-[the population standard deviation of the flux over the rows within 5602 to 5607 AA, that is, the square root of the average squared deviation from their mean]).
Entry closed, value 0.043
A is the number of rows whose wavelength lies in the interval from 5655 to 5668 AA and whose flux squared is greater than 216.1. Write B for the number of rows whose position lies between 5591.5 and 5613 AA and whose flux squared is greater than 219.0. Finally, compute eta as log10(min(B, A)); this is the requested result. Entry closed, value 0.3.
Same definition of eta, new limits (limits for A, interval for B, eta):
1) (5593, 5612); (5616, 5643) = 1.0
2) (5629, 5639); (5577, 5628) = 0.7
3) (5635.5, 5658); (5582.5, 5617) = 0.3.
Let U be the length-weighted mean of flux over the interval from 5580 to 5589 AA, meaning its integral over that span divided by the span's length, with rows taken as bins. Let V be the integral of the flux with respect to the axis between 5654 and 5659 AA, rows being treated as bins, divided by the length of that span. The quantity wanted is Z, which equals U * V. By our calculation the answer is 216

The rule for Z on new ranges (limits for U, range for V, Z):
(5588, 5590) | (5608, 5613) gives 218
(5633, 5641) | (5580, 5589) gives 217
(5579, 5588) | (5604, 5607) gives 218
